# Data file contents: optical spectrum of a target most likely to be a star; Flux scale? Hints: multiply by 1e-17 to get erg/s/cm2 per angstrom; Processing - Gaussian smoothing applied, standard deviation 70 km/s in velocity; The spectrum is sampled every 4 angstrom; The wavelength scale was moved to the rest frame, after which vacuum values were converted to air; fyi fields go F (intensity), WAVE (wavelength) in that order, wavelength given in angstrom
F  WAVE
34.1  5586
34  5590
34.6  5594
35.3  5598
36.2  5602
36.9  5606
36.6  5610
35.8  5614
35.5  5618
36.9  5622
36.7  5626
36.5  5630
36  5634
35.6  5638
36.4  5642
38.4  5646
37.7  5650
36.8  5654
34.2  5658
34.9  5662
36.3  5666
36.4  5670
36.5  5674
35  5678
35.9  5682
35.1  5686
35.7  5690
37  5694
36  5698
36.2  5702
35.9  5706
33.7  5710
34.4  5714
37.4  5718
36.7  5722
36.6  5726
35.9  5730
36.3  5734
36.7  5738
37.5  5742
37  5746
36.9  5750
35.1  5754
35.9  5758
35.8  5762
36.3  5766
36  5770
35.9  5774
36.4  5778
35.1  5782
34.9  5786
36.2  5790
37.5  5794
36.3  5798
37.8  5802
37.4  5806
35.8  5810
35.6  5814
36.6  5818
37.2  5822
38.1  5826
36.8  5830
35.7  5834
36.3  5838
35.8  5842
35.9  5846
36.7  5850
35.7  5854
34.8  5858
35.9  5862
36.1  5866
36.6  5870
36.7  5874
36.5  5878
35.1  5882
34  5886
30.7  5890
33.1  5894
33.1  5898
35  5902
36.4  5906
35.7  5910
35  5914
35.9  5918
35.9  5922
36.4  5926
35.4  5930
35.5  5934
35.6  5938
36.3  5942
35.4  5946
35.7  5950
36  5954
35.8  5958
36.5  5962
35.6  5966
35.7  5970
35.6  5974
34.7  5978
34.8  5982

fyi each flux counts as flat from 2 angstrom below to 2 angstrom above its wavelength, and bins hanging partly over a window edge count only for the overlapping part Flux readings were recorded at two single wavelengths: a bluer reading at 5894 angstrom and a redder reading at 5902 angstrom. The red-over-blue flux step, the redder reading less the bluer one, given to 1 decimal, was 1.9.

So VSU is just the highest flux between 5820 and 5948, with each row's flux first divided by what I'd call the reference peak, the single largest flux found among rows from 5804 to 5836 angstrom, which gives 1.00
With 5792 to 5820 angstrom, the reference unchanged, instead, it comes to 0.99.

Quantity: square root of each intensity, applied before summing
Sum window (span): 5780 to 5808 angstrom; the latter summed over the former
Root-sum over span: 42.3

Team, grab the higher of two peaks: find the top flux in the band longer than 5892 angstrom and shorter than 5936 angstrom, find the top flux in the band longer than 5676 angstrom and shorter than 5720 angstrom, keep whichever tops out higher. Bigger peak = 37.4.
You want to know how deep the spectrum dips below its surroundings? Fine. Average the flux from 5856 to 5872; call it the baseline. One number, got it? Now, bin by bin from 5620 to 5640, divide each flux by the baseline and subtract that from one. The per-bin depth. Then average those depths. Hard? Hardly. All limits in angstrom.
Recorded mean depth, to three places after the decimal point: -0.014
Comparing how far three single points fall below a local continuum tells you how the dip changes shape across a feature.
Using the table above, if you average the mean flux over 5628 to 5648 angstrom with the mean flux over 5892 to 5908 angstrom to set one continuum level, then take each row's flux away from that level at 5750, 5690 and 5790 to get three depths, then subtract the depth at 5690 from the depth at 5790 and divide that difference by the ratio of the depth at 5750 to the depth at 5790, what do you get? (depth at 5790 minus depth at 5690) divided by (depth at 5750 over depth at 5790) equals -0.25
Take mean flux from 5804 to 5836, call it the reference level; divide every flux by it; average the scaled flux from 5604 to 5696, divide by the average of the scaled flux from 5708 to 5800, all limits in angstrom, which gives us 1.00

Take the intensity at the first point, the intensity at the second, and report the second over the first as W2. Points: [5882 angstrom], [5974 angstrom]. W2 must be 1.01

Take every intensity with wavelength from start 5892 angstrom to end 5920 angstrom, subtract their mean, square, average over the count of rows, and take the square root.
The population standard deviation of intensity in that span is 1.2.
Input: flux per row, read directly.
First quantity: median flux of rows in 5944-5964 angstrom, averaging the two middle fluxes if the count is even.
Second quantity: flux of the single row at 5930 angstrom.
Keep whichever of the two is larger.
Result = 35.8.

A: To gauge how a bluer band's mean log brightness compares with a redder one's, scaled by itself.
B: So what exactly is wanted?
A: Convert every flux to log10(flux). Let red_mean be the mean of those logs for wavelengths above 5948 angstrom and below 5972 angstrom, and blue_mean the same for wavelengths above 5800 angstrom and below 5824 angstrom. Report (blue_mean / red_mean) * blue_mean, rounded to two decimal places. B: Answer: 1.58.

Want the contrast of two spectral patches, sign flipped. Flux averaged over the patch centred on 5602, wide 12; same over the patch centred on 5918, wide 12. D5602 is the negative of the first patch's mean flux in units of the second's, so -1.01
